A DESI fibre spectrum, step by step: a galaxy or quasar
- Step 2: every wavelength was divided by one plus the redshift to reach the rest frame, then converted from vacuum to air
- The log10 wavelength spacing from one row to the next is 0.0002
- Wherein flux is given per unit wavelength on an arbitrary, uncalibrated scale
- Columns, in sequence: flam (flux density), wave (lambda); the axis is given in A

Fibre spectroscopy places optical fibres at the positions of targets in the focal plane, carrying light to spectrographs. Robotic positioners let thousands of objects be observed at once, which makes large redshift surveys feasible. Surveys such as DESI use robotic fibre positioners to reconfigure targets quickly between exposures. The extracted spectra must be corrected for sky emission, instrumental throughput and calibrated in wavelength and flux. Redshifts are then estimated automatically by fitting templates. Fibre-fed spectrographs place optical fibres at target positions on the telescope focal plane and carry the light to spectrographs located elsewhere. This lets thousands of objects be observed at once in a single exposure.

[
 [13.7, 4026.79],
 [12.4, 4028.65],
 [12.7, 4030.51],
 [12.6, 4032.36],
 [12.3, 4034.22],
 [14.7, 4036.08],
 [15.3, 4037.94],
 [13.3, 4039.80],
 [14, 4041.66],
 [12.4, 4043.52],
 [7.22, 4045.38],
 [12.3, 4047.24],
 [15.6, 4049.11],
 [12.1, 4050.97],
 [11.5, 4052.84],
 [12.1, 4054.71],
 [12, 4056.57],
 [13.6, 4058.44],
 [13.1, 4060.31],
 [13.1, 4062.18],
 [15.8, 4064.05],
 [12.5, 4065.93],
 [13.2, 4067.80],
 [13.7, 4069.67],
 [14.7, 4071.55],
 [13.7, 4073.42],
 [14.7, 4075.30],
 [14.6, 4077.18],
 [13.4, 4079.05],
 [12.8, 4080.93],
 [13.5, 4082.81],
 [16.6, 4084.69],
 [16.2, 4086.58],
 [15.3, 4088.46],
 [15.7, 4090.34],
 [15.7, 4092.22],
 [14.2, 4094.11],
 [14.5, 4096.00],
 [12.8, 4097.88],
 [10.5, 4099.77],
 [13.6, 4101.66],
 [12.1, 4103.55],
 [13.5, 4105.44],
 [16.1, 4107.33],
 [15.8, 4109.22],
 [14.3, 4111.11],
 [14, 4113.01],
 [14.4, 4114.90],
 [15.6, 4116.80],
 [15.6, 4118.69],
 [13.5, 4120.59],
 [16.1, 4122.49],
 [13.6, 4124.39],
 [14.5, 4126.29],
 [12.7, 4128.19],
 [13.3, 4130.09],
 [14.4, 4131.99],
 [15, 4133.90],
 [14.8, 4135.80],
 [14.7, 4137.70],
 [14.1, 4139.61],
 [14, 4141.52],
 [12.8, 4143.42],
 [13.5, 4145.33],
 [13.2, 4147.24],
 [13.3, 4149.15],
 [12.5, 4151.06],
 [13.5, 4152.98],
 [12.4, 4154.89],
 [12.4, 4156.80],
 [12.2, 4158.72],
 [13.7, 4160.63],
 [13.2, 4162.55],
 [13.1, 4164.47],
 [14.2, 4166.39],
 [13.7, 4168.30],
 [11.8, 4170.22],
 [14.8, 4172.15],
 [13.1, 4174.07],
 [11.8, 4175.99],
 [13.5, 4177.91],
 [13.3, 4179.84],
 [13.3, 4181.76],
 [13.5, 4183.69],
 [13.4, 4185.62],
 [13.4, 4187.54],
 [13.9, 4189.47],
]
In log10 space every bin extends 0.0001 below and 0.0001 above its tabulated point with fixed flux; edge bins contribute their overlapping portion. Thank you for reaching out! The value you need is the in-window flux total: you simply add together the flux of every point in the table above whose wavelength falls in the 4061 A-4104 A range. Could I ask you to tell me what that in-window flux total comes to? 323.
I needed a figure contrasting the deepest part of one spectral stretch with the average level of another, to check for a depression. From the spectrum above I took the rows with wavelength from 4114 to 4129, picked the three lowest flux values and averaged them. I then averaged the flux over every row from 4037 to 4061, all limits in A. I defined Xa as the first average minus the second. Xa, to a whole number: 1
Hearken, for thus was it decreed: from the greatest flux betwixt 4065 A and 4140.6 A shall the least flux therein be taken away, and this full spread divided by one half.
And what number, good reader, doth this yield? 12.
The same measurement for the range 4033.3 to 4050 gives 17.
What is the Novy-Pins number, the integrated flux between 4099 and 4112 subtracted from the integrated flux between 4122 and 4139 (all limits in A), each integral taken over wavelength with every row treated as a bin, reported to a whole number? 64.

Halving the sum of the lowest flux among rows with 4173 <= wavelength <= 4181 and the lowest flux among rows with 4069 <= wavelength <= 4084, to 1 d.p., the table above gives 12.3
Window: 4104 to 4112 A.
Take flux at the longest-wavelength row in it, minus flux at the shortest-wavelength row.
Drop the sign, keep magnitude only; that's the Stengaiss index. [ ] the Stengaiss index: 0.8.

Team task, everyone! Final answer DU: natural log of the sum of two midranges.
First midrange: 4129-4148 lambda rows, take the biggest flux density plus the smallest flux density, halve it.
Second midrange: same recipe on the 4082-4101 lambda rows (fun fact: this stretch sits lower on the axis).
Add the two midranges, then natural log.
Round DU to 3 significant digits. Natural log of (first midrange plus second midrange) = 3.31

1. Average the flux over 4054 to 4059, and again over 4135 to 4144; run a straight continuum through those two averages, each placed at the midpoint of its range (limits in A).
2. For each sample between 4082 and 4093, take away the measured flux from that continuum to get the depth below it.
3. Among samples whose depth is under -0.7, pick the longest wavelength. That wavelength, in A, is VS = 4092.22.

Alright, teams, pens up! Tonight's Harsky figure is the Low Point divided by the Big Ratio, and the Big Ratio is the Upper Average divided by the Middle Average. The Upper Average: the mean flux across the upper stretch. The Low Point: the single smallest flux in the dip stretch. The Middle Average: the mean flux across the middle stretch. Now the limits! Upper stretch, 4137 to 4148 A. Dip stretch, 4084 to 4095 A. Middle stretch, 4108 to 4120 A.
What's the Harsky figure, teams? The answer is 15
